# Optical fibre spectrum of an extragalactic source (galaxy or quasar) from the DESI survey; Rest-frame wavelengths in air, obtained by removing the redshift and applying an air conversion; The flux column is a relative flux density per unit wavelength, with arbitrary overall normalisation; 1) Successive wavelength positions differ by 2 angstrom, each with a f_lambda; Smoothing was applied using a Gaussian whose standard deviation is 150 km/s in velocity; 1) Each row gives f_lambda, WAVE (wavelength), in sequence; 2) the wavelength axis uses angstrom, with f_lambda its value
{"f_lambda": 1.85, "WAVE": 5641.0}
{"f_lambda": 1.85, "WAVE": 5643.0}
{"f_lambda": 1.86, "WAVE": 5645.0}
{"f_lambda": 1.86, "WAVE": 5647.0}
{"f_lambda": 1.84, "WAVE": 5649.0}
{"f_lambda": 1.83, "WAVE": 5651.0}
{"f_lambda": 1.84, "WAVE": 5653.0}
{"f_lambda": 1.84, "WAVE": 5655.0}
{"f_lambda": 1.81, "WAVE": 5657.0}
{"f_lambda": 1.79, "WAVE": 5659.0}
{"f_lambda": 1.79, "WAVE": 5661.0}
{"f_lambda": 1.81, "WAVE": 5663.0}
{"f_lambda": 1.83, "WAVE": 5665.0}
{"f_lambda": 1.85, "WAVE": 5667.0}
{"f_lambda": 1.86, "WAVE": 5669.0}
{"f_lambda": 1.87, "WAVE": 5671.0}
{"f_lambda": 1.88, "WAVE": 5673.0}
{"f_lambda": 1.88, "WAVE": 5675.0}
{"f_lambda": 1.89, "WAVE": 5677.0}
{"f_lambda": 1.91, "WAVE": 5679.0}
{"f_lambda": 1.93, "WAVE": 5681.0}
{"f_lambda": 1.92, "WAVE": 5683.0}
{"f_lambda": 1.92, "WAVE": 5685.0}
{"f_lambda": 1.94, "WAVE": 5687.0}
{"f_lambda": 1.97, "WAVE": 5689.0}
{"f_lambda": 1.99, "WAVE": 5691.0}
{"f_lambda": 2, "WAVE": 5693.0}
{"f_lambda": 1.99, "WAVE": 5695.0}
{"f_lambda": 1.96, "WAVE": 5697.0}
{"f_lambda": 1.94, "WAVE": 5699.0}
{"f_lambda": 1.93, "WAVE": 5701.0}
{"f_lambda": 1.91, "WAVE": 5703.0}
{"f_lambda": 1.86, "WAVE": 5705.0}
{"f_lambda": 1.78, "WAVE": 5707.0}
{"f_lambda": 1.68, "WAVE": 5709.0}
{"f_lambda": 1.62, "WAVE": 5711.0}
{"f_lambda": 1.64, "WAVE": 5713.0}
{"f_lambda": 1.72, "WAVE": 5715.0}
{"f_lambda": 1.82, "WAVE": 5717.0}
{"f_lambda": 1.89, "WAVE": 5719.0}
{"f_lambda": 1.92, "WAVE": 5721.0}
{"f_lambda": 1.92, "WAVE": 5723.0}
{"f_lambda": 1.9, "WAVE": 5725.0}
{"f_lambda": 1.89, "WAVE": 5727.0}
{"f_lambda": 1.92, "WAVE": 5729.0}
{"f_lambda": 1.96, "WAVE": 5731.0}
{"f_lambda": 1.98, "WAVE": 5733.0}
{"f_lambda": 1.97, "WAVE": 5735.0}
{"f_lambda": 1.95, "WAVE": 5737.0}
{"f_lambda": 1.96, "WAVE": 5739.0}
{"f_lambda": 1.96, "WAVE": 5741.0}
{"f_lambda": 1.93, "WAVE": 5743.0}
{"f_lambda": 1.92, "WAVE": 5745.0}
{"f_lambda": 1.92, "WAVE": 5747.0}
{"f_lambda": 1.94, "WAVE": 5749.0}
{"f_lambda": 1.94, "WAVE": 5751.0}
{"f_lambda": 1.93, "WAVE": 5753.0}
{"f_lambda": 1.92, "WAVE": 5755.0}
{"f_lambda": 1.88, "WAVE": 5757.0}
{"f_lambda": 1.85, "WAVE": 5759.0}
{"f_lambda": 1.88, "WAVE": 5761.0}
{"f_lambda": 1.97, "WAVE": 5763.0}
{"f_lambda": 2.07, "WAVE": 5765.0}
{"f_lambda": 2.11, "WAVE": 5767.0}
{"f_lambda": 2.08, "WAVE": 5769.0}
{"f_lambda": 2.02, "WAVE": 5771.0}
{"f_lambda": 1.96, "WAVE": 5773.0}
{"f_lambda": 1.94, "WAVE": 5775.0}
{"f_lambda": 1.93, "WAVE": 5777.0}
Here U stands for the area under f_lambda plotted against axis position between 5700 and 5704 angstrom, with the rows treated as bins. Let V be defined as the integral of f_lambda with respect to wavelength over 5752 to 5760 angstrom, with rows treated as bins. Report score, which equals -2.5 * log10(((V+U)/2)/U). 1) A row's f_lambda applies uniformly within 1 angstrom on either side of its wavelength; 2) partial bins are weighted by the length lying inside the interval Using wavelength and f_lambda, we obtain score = -0.43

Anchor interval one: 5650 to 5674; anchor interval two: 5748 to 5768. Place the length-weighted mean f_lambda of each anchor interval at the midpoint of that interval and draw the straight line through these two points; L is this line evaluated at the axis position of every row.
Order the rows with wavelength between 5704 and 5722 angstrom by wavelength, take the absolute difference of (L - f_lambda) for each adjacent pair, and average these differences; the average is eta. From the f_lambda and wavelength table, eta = 0.067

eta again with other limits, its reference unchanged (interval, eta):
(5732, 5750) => 0.014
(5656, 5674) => 0.013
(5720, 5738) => 0.019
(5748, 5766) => 0.039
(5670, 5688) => 0.011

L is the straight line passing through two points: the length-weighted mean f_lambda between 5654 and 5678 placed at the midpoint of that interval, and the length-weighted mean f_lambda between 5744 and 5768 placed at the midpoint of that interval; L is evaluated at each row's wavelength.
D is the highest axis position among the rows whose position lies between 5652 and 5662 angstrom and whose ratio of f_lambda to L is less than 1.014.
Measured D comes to 5661.0 angstrom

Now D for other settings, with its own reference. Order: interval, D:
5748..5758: 5757.0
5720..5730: 5729.0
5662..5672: 5671.0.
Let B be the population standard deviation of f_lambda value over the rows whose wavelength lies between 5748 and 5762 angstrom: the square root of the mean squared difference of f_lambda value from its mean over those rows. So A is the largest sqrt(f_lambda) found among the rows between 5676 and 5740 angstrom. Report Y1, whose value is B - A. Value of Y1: -1.38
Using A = 1.41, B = 0.033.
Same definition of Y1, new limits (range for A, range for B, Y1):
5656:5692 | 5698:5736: -1.30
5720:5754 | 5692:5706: -1.36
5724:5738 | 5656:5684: -1.36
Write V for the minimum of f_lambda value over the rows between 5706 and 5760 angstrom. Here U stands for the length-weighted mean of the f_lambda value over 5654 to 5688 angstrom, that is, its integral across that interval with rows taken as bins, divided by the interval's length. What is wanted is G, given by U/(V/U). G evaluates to 2.15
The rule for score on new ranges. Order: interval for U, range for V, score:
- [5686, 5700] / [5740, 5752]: 0.09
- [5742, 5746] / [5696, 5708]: -0.74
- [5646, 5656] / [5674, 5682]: 0.10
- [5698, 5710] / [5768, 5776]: 0.16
